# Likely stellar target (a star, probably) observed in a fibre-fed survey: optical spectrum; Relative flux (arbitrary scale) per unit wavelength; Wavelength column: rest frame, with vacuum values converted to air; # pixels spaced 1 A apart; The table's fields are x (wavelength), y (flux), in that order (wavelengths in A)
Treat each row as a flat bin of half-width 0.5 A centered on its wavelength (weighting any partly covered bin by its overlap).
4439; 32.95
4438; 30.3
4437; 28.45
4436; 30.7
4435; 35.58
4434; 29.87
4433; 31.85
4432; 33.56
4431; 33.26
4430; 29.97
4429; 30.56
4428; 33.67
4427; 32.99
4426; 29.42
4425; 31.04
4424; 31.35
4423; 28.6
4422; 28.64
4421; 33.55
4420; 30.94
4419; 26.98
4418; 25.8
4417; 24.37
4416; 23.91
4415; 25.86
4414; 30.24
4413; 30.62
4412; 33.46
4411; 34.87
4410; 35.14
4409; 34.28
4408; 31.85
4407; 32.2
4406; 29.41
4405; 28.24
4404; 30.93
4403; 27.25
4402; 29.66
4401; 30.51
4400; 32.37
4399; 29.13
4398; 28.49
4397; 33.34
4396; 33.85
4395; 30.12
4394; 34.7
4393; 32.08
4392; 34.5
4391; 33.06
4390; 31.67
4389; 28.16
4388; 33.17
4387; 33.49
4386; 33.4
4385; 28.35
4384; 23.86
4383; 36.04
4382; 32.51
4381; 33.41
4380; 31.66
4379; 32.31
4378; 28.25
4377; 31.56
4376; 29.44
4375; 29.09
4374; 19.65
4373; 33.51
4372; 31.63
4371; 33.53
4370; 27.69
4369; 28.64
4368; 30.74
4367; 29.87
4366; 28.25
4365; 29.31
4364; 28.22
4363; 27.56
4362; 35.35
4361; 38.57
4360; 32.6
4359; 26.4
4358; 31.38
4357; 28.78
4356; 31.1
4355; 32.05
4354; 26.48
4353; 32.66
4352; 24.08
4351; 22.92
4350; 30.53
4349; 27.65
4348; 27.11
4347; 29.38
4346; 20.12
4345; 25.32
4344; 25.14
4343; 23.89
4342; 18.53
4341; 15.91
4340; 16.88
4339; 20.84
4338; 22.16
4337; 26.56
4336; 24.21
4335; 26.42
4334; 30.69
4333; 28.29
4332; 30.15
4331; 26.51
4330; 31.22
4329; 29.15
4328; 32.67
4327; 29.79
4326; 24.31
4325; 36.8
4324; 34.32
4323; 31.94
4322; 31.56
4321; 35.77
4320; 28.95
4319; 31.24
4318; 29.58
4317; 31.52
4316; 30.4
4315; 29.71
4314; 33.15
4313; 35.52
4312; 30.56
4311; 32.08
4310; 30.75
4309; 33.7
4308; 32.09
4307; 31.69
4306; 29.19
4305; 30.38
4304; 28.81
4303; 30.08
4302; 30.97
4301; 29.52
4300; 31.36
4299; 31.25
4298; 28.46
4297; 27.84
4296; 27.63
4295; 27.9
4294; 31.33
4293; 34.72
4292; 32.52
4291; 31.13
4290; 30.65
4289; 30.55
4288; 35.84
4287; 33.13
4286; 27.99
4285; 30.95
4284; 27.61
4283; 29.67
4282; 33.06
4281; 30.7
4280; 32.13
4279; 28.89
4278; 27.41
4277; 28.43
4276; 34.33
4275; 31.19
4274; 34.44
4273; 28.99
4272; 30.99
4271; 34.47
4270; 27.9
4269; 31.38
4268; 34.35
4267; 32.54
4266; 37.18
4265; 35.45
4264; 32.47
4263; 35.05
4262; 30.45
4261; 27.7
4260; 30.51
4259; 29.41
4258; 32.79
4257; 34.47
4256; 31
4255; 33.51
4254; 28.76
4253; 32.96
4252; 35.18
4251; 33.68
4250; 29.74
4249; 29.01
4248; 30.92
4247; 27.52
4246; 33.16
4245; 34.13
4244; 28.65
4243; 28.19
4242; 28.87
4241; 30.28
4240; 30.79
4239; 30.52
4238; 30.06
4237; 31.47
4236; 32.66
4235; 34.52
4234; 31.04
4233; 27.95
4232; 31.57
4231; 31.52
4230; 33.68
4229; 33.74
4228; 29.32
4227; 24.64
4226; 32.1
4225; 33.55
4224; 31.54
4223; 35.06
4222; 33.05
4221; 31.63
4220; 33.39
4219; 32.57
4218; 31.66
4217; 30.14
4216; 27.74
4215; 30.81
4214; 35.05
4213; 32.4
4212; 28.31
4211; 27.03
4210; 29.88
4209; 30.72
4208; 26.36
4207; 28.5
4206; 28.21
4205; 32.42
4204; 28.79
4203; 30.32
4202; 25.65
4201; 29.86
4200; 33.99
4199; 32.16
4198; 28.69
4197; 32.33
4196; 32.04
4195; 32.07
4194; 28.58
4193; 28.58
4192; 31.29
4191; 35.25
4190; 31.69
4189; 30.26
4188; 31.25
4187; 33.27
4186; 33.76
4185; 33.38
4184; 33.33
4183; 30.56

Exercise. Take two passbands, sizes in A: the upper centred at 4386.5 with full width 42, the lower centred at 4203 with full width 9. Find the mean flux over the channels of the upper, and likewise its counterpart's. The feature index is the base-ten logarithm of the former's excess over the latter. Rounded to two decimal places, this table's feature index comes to -0.14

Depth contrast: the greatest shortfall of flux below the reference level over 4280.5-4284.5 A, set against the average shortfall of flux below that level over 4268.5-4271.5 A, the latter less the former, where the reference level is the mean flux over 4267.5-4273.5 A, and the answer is -3.6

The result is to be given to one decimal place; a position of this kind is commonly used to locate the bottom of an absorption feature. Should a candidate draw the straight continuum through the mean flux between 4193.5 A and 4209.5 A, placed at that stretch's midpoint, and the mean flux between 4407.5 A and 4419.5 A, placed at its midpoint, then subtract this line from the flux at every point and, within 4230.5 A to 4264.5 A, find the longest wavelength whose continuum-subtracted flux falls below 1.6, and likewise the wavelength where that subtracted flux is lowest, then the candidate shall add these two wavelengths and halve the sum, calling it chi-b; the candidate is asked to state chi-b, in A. 4254.5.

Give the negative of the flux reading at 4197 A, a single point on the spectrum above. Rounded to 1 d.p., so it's -32.3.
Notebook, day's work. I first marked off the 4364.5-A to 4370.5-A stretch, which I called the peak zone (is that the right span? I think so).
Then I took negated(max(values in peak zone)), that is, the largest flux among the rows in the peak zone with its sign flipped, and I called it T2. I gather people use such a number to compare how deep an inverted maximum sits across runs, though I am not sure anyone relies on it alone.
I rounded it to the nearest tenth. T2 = -30.7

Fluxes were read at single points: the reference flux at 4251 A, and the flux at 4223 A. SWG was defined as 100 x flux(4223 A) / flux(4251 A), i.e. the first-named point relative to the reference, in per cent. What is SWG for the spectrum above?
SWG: 104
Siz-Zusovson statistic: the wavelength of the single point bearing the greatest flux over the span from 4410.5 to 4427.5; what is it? 4411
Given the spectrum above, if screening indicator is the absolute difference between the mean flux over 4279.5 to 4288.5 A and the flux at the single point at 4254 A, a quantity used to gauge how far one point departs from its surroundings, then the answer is 2.5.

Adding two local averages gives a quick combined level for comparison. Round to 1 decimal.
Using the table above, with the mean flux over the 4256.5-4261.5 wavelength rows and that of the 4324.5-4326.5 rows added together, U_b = 61.5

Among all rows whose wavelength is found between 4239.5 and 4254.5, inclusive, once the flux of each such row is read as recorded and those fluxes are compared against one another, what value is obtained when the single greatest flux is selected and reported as 35.18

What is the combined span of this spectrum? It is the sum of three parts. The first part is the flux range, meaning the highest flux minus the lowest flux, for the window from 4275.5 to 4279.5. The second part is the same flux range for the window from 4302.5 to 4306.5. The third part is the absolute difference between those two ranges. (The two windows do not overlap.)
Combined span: 14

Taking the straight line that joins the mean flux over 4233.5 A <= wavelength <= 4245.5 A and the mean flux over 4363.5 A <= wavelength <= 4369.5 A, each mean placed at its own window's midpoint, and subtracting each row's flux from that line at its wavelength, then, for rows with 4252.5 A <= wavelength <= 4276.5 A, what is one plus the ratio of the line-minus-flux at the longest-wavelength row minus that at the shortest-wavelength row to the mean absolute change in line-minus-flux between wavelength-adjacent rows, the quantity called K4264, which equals 0.5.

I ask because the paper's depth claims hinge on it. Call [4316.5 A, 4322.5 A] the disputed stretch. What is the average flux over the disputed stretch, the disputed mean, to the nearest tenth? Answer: 31.4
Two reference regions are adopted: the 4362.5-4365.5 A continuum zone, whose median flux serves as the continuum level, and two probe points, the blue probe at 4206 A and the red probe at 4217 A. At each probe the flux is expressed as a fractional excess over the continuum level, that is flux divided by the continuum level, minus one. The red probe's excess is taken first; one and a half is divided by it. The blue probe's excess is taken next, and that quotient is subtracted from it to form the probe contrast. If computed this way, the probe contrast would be -22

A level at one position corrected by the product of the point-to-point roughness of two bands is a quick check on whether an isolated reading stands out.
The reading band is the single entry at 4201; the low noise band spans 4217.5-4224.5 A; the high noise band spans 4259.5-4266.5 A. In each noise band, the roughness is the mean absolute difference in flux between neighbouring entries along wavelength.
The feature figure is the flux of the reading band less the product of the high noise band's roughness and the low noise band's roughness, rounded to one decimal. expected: 24.8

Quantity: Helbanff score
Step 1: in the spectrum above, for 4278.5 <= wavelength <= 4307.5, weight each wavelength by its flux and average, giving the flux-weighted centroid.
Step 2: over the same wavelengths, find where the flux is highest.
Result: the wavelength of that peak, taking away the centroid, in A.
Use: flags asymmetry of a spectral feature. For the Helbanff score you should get -4.9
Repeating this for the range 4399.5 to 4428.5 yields -4.0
